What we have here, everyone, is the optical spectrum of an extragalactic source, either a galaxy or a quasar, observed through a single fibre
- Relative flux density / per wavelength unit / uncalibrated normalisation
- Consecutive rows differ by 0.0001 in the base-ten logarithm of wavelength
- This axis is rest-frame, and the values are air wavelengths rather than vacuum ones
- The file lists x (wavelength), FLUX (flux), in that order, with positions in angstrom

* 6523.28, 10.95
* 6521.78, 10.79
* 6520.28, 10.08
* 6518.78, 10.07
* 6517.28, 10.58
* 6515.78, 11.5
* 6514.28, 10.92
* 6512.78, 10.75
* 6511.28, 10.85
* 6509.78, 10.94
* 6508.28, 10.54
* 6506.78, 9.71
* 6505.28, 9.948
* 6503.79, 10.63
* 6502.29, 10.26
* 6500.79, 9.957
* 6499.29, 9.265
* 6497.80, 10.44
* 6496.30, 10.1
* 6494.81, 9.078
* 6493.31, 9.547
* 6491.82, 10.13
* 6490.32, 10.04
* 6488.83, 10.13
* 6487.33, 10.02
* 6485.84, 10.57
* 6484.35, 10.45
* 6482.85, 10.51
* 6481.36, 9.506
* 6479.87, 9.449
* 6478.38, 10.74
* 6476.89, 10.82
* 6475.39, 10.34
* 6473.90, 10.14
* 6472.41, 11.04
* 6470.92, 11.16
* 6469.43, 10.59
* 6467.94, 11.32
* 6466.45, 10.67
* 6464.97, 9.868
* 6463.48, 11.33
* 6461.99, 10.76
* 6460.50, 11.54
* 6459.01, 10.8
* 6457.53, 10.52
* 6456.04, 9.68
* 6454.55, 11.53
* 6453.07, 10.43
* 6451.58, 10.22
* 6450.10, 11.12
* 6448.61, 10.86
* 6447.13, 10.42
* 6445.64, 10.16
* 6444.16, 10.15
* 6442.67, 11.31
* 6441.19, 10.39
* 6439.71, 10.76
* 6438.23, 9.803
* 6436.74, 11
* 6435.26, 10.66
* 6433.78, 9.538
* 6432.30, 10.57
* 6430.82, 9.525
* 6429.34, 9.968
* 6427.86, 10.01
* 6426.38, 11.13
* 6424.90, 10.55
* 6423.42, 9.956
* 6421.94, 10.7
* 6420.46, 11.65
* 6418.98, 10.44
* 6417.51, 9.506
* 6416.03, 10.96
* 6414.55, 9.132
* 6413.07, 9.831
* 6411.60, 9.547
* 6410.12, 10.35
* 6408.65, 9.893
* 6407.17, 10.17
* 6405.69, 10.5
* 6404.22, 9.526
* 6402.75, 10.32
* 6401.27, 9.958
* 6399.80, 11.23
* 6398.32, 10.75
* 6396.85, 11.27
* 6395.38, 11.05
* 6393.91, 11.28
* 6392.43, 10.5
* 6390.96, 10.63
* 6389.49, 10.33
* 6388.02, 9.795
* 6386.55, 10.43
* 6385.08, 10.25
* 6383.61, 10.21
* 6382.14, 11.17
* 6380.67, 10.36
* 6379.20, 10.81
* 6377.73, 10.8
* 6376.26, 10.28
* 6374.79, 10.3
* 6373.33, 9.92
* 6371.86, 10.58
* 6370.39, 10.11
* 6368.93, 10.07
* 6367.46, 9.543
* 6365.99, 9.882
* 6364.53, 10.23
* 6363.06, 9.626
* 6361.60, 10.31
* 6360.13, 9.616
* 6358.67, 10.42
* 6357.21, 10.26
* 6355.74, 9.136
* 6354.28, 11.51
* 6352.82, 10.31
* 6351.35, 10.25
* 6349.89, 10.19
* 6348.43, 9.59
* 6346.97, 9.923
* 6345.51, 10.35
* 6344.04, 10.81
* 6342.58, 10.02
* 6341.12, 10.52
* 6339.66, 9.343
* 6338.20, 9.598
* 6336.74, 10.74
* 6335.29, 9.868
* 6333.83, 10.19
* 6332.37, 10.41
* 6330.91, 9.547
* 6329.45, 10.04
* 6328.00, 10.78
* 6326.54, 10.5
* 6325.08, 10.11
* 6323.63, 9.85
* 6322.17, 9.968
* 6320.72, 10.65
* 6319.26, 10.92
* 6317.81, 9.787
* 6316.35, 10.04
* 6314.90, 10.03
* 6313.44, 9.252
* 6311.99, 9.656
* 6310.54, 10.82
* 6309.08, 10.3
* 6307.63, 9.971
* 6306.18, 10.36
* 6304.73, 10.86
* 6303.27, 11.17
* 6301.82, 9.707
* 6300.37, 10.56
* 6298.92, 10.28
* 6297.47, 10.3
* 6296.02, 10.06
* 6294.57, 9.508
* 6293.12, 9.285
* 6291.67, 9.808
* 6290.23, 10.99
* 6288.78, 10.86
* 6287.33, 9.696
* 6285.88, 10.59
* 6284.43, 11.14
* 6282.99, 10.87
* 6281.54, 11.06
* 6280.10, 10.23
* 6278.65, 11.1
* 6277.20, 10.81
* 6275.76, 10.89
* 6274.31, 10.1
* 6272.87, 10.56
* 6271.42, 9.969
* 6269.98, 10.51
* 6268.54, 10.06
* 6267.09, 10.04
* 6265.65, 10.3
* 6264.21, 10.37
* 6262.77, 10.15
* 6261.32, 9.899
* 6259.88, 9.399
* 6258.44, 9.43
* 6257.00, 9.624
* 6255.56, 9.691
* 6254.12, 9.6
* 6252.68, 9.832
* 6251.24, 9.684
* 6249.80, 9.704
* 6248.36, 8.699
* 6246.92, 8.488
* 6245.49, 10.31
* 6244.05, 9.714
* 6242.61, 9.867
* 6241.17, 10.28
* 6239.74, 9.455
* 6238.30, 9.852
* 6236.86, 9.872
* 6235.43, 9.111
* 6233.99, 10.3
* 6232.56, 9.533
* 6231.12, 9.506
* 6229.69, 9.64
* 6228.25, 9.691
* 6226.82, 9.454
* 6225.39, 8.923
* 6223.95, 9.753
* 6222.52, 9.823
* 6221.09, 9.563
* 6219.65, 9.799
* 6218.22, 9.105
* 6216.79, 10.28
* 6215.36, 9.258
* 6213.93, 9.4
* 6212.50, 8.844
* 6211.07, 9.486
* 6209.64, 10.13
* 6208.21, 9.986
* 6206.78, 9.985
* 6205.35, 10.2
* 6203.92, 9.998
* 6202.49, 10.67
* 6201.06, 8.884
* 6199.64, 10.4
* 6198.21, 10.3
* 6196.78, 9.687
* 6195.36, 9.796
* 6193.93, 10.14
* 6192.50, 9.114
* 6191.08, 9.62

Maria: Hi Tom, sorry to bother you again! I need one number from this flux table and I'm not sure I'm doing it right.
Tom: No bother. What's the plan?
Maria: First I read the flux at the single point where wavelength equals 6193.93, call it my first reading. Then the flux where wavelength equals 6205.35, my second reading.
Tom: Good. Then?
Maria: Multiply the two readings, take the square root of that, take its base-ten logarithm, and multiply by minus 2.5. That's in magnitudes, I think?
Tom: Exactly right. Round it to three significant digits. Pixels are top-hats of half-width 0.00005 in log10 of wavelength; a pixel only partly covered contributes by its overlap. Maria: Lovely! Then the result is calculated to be -2.52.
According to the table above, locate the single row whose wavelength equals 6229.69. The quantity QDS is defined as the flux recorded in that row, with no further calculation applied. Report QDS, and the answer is 9.64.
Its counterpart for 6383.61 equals 10.21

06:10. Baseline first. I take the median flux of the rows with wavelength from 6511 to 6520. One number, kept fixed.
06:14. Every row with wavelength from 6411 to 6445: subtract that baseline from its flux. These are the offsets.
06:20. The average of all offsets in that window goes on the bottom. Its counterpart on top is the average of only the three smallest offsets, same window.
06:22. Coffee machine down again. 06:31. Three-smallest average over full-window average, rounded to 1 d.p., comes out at 2.9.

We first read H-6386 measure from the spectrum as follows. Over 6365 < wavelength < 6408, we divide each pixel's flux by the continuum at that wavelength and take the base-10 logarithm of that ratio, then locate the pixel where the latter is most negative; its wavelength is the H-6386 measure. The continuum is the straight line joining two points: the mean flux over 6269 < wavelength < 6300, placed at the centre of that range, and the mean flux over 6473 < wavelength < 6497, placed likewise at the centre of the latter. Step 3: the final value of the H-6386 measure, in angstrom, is 6367.46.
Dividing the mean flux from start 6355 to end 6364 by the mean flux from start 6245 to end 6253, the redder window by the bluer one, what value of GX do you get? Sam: 1.05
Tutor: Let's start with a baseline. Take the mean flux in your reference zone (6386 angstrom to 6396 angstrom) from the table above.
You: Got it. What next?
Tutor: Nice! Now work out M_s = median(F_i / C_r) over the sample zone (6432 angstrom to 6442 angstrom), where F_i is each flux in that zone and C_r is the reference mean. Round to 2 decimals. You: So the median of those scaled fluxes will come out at 1.00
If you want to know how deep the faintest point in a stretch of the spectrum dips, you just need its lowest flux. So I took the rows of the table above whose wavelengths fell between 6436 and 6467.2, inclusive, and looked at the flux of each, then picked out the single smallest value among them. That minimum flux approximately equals 9.68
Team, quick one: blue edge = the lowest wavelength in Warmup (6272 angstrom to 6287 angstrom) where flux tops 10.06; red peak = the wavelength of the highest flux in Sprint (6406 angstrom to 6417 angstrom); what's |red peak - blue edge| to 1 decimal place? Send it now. 143.2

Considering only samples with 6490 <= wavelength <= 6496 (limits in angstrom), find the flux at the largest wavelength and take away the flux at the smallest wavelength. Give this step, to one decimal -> -1.0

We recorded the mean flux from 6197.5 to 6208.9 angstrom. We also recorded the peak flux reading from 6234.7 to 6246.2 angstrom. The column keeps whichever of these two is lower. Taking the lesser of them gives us 10.05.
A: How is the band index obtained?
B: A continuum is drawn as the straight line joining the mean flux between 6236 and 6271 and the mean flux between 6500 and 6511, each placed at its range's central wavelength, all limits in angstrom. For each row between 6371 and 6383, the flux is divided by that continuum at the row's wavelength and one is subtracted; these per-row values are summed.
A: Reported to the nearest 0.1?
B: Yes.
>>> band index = 0.4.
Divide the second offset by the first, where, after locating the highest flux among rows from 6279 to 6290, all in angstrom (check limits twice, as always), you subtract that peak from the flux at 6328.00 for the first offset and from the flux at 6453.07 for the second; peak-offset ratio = 2.0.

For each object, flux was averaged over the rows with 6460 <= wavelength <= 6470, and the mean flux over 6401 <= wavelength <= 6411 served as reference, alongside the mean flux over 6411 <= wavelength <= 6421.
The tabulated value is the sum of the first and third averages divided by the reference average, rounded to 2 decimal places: 2.08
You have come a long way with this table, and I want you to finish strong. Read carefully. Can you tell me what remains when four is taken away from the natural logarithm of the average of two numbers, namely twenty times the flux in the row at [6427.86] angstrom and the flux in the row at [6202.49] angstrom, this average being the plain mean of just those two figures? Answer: 0.658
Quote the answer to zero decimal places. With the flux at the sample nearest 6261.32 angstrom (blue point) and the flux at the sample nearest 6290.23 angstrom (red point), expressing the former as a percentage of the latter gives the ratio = 90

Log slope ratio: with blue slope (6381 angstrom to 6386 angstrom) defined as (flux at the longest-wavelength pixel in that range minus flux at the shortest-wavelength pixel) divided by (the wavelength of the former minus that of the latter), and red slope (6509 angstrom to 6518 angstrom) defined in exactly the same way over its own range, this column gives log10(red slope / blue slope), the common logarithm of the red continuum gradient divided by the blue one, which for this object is -0.8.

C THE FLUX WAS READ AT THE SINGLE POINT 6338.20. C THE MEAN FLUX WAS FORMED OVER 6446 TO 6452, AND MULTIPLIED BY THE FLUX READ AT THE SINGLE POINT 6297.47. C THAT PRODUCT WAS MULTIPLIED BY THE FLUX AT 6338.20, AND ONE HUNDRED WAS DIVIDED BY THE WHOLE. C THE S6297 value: 0.095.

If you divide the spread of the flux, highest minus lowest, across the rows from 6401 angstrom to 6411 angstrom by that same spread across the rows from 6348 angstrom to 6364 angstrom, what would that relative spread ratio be 0.4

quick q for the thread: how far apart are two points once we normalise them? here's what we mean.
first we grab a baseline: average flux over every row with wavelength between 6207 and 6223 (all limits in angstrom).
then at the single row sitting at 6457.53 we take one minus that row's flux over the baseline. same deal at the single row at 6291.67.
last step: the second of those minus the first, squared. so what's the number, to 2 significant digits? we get 0.0055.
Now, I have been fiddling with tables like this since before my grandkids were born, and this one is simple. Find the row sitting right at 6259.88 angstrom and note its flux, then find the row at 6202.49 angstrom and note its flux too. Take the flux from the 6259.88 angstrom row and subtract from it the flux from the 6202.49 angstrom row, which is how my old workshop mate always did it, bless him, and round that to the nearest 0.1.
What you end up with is -1.3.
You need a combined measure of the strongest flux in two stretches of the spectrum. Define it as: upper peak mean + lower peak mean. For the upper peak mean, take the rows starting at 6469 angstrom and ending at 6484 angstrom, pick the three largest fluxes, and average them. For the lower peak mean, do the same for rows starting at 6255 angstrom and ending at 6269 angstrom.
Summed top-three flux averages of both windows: 21.3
